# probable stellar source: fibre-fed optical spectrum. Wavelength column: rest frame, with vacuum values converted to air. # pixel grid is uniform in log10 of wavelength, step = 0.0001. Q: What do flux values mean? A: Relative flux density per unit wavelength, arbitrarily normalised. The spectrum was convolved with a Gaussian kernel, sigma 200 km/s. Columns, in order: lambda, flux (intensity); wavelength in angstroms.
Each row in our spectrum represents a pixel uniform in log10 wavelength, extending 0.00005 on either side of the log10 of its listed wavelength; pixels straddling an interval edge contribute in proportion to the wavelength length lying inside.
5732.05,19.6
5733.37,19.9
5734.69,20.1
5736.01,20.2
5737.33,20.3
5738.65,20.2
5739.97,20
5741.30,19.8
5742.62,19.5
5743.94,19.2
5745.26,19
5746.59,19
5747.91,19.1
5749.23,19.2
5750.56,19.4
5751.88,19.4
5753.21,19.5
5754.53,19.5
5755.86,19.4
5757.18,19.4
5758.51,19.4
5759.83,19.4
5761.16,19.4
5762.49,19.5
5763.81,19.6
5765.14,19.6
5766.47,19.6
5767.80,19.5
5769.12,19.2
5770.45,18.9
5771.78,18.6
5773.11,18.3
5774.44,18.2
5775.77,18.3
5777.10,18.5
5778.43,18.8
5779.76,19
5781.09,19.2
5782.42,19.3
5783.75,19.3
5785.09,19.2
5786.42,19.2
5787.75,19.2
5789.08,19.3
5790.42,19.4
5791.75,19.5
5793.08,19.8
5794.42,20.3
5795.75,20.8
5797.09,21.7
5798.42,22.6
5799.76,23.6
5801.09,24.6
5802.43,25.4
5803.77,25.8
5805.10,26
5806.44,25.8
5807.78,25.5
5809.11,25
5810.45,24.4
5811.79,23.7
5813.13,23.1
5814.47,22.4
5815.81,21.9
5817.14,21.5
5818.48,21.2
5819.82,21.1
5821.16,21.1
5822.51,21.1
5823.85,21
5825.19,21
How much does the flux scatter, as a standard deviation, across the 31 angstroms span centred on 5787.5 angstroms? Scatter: 2.0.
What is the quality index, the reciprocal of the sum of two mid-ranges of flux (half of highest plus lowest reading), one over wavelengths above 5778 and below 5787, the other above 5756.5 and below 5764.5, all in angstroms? 0.0259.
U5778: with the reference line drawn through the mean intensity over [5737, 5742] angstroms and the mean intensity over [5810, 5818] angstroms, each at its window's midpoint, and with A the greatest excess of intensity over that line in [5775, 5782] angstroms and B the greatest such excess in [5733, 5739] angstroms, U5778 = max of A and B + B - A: 3.0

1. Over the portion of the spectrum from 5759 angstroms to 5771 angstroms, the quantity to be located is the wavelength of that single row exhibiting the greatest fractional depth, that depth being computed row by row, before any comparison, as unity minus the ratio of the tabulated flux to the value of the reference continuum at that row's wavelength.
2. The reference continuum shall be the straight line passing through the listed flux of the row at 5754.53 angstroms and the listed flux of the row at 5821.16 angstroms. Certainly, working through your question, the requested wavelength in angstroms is 5770.45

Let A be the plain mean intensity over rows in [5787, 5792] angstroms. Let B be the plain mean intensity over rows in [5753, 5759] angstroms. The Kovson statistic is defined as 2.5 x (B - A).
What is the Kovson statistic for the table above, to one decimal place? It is 0.2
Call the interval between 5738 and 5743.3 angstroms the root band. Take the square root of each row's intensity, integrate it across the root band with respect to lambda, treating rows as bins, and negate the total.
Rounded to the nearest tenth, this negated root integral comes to -23.6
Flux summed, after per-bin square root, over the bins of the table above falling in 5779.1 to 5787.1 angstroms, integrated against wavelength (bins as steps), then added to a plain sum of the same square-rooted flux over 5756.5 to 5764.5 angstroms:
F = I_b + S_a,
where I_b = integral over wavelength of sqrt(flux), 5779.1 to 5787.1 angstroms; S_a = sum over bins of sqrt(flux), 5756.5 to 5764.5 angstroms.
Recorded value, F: 61.5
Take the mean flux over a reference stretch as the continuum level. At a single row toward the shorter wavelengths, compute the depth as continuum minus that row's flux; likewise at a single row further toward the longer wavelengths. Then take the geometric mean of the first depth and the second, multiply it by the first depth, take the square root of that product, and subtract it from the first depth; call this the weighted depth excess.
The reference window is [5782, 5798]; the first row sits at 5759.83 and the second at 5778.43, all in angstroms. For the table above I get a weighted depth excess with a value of -0.10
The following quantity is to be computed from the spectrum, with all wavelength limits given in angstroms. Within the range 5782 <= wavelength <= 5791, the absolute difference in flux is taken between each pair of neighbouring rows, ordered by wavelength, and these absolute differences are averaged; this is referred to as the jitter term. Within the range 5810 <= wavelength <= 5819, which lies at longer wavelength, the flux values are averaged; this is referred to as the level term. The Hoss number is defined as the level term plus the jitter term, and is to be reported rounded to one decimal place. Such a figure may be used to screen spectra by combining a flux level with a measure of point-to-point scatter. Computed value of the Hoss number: 22.6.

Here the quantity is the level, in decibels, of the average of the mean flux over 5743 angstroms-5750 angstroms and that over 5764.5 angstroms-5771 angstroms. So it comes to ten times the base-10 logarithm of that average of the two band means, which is 12.8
